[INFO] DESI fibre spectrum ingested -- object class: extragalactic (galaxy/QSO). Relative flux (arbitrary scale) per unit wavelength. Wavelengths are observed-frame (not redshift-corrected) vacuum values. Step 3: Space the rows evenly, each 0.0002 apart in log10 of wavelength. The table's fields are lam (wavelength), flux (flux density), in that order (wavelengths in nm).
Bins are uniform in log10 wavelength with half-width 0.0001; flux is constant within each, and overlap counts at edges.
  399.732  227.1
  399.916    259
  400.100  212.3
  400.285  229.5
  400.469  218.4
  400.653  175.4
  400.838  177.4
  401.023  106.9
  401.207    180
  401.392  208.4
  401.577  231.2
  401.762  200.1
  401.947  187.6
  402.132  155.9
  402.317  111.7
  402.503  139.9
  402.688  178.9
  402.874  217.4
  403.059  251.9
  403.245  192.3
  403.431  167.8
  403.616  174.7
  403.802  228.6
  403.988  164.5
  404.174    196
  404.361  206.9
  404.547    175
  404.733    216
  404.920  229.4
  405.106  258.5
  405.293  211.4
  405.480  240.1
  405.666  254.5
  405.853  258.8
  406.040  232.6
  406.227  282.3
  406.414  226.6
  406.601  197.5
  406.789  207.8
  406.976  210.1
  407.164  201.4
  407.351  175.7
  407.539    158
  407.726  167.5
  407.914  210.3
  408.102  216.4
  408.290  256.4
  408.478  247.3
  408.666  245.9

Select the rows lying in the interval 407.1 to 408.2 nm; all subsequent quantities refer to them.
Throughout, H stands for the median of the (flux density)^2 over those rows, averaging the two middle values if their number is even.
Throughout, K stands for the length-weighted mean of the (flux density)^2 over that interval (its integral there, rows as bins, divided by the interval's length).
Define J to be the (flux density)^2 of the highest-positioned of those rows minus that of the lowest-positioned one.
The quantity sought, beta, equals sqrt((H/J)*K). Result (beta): 452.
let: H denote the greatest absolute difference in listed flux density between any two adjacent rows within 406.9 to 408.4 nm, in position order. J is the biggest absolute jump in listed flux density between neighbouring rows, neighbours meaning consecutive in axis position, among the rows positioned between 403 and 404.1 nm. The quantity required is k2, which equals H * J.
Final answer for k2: 2743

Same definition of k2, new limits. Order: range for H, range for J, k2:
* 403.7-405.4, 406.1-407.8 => 3570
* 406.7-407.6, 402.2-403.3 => 1532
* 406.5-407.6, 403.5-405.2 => 1647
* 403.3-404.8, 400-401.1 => 4519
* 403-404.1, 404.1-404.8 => 2628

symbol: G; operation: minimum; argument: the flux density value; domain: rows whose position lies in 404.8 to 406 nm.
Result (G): 211.4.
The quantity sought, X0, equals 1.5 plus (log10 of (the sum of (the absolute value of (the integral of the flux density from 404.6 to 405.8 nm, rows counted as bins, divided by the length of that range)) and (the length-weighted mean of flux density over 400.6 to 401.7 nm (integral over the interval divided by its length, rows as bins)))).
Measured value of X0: 4.12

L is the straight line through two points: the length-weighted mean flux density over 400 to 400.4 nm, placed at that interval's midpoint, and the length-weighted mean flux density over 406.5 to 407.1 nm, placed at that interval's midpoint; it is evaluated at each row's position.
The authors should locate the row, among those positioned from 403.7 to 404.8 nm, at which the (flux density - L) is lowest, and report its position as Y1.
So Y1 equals 403.988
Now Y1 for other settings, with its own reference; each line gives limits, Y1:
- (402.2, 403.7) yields 402.317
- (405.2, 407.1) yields 406.601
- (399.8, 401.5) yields 401.023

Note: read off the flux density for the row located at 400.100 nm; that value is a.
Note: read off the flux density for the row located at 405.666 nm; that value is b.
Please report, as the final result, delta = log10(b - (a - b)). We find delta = 2.47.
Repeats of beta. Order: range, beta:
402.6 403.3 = 620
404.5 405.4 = 404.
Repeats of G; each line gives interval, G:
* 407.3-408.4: 158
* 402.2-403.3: 111.7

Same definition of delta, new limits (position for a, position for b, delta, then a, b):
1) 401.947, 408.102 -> 2.39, 187.6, 216.4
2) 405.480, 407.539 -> 1.88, 240.1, 158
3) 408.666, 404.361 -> 2.23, 245.9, 206.9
